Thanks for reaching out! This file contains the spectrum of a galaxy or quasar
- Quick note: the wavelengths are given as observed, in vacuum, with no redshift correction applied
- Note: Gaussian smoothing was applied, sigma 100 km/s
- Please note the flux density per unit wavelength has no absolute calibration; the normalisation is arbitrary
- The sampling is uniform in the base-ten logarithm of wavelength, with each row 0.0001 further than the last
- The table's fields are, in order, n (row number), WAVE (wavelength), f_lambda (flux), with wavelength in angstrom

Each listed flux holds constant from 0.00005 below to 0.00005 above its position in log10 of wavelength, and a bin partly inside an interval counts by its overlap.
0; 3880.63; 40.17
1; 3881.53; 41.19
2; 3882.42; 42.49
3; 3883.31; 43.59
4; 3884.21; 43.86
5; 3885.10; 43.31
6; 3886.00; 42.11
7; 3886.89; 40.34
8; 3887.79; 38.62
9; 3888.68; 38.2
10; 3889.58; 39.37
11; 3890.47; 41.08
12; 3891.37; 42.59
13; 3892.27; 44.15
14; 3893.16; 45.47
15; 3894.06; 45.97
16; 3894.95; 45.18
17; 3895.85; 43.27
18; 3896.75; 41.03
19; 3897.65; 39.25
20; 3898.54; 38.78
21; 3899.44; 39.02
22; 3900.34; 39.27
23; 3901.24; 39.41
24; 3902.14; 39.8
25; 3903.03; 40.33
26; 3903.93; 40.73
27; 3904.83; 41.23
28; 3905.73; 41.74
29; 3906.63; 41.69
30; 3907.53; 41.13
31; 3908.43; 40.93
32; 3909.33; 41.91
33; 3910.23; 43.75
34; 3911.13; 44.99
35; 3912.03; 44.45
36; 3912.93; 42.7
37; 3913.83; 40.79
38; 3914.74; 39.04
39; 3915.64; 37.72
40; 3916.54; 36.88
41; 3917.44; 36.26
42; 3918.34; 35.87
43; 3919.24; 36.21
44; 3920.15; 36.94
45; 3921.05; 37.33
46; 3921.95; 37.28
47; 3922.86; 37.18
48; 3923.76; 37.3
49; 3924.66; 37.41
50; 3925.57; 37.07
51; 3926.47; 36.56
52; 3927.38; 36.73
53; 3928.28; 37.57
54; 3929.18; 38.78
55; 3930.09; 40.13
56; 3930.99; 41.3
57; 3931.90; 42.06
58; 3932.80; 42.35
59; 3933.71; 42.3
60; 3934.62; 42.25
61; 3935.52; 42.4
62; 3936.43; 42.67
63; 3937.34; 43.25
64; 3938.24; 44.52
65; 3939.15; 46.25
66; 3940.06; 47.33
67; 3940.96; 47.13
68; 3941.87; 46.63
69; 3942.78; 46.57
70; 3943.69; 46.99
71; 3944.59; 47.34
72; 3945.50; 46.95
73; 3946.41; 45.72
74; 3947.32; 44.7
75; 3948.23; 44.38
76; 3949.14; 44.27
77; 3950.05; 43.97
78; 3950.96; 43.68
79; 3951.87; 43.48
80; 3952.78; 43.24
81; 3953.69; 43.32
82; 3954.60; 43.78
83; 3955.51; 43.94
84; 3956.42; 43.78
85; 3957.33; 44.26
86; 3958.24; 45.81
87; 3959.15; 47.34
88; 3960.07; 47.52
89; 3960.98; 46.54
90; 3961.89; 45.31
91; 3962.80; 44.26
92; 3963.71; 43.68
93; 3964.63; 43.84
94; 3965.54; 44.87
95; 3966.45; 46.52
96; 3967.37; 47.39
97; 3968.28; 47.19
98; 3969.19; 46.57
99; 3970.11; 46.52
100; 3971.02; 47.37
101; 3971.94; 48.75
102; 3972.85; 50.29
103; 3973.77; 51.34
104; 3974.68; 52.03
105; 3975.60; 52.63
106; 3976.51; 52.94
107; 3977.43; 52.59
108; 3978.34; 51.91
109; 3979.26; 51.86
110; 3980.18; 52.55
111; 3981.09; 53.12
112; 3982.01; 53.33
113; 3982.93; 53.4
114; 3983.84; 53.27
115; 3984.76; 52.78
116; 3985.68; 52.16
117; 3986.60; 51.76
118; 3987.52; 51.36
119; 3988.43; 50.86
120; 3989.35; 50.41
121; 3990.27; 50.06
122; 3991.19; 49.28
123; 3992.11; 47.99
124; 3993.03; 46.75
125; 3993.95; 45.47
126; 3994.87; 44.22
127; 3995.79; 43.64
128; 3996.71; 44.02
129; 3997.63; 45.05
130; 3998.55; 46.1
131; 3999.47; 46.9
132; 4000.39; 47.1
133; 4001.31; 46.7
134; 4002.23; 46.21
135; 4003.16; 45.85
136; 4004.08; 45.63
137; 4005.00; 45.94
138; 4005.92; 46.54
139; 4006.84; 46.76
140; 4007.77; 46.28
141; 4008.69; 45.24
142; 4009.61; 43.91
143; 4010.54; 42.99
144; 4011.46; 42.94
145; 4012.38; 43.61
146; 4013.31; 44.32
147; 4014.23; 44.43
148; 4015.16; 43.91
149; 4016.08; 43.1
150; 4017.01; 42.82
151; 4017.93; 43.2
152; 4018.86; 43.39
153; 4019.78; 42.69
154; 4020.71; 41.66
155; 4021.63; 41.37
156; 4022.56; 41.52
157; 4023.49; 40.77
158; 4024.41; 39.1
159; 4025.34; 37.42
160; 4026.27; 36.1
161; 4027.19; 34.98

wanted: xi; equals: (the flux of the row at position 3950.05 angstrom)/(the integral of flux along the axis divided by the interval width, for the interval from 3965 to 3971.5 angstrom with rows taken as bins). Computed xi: 0.94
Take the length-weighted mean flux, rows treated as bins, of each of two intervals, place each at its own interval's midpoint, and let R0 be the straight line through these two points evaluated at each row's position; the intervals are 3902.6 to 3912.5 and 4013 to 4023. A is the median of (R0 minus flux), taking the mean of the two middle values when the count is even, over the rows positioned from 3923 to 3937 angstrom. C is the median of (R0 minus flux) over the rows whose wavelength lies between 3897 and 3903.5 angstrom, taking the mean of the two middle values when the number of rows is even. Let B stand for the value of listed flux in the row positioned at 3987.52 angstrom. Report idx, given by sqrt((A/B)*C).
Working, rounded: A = 2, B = 51.36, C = 2.8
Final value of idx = 0.34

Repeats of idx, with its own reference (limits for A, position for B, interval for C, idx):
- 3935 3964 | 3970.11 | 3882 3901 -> 0.09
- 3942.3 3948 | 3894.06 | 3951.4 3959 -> 0.36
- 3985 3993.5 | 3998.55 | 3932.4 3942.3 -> 0.40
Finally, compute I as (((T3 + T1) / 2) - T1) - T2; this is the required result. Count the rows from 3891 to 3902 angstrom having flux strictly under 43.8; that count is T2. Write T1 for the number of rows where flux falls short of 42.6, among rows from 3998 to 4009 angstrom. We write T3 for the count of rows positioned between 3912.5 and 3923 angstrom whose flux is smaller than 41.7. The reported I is -2.5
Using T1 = 0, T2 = 8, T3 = 11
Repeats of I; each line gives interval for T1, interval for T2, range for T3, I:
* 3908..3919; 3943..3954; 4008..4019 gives -8.0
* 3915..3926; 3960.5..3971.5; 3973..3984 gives -7.0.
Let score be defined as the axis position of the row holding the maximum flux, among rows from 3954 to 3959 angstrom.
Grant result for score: 3958.24 angstrom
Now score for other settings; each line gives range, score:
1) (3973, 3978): 3976.51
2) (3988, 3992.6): 3988.43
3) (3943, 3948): 3944.59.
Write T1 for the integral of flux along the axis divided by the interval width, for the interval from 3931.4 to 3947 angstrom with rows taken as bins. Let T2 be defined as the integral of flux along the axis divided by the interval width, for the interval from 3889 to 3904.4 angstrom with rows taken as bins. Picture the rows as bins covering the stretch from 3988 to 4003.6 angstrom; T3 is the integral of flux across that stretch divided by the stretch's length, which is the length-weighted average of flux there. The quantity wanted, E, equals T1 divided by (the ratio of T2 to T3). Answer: 51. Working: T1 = 45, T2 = 41.4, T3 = 46.8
